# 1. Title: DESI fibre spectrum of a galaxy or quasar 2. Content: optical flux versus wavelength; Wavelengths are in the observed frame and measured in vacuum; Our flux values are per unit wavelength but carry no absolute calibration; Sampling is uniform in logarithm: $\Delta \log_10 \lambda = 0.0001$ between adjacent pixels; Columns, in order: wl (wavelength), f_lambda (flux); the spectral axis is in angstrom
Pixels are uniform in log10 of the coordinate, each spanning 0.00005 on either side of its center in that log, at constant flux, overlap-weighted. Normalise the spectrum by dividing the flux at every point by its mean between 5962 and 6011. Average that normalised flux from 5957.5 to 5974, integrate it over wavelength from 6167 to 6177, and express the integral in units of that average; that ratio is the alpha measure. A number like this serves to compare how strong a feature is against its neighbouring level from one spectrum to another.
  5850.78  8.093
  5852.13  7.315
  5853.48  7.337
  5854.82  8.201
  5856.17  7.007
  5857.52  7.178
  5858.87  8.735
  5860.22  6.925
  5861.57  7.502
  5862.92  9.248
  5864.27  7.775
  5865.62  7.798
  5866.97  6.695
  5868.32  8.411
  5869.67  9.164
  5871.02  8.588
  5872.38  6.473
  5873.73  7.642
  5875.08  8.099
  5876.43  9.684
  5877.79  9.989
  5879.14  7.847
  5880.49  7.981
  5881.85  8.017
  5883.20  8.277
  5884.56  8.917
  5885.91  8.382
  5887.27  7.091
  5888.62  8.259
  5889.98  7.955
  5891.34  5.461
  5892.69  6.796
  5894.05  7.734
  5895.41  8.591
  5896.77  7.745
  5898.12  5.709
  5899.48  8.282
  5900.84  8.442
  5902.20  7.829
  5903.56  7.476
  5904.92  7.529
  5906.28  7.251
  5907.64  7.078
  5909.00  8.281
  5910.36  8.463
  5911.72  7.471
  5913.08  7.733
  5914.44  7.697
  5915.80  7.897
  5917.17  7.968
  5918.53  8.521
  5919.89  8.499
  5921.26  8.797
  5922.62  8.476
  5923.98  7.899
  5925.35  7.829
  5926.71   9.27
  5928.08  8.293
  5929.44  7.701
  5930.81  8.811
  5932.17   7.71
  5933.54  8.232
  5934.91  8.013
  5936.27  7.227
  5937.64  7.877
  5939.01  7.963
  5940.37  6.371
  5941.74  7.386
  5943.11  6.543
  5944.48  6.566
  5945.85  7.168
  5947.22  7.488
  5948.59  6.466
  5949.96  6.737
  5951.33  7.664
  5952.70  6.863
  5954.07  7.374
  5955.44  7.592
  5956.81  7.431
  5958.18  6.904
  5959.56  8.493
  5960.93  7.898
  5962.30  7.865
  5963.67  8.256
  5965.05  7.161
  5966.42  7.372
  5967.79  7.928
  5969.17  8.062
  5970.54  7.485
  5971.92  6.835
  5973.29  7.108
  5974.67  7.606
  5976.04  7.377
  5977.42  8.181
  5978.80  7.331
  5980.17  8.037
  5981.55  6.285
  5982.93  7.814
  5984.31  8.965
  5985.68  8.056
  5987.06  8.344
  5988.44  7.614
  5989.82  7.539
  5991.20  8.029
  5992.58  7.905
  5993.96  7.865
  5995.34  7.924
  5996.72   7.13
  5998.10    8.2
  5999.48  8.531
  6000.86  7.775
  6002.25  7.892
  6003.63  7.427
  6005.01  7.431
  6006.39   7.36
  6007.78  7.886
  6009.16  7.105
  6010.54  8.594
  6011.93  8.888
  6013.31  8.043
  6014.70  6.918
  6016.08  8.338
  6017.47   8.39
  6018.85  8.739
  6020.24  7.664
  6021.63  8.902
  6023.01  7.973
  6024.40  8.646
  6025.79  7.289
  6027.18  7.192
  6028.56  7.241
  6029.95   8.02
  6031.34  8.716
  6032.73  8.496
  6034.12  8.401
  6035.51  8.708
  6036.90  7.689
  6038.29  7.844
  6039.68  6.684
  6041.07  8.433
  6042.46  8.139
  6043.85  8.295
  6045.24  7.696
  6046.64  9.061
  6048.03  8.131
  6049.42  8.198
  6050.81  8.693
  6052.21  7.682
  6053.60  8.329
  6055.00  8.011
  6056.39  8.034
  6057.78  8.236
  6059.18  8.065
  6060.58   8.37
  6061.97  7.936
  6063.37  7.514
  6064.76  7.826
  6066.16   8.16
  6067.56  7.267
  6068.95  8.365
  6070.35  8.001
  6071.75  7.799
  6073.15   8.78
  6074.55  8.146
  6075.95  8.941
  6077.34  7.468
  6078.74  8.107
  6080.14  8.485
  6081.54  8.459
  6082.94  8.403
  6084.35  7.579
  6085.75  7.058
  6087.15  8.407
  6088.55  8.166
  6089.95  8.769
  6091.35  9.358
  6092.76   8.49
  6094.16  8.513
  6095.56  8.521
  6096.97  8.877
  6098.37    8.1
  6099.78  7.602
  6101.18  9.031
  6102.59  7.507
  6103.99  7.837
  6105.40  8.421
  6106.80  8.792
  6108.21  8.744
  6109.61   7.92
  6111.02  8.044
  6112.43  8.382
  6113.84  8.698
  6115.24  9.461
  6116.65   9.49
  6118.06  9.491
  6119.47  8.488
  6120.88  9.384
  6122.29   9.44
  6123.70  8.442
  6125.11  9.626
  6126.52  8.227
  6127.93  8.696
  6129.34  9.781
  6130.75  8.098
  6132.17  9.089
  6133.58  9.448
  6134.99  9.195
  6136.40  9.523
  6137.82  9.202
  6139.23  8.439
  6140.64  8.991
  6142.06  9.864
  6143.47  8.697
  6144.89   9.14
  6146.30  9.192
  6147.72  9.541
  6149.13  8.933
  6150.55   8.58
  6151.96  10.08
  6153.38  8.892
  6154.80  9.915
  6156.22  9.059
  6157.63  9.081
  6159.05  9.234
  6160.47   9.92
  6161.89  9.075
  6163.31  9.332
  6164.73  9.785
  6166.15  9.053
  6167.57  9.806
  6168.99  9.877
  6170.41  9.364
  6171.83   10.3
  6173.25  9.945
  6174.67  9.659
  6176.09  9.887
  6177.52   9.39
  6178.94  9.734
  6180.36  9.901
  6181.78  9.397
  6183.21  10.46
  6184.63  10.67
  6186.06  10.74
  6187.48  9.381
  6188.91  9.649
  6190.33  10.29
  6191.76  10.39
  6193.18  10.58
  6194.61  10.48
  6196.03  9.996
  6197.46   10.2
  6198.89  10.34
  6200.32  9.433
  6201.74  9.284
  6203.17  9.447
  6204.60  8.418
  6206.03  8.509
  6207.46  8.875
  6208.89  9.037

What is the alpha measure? 13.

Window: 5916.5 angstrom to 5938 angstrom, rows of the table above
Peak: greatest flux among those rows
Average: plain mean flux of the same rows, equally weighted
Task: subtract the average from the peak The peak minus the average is 1.07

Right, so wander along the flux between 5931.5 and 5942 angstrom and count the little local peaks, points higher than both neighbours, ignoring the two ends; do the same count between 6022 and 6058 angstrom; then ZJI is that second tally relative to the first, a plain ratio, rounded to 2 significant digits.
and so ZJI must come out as 4.5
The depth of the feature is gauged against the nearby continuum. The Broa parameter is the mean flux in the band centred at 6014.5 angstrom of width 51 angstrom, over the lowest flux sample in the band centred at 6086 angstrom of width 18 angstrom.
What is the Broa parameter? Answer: 1.12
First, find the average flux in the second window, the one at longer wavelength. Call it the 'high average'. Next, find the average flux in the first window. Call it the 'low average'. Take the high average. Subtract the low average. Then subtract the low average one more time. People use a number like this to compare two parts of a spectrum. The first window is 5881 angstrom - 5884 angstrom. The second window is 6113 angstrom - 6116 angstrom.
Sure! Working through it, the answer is -7.2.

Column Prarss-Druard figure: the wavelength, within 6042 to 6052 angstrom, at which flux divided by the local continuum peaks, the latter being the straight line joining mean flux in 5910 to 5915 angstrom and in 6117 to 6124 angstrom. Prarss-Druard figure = 6046.64 angstrom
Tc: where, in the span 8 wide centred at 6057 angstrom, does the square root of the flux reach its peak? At 6060.58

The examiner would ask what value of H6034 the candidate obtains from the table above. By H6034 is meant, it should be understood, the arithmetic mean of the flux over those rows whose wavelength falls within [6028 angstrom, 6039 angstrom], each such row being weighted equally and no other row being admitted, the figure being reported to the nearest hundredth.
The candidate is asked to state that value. 8.14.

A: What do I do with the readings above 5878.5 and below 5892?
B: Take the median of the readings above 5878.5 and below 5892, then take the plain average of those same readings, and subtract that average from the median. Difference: 0.18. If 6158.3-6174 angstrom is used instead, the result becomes 0.18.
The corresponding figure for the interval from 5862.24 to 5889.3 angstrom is -0.04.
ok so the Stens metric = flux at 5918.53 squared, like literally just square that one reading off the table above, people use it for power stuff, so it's 73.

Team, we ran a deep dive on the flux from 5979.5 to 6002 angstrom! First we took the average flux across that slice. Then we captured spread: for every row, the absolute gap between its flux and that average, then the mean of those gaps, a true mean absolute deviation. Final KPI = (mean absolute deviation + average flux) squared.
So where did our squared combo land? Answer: 68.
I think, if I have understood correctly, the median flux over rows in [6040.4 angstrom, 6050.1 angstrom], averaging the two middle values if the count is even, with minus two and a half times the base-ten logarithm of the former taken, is -2.28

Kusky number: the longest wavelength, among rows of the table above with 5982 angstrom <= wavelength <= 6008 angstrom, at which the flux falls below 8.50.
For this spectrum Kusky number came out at 6007.78 angstrom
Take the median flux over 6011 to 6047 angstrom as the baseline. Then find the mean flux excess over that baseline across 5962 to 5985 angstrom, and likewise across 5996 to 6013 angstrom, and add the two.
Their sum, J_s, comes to -0.95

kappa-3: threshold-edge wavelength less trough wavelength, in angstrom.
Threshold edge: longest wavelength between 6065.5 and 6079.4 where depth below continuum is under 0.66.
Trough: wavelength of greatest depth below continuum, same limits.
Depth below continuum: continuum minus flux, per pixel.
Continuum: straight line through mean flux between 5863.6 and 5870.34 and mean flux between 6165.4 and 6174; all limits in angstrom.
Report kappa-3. 8.4 angstrom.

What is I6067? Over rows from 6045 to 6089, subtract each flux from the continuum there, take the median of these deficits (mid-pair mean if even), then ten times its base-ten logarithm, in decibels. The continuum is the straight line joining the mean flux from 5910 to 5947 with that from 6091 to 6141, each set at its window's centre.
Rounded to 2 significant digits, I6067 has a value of -3.8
